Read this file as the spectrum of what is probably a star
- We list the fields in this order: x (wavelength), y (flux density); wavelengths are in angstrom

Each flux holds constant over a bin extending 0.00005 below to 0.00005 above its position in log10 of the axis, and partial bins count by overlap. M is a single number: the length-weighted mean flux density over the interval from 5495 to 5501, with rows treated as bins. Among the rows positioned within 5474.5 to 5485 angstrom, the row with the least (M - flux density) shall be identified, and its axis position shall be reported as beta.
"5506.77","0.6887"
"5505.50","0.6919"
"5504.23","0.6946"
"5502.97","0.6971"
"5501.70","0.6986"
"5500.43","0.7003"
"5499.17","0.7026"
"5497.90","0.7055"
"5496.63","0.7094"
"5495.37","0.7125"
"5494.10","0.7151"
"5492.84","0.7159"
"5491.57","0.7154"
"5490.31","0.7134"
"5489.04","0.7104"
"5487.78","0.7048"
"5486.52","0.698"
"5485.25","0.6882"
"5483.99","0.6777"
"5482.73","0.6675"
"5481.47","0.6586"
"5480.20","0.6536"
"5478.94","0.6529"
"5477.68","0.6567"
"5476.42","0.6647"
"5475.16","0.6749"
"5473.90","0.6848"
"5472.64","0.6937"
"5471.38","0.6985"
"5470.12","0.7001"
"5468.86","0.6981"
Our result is 5483.99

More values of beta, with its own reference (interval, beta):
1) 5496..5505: 5496.63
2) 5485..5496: 5492.84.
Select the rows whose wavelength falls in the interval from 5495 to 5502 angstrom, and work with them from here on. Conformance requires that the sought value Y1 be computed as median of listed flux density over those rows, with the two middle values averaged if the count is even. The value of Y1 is 0.704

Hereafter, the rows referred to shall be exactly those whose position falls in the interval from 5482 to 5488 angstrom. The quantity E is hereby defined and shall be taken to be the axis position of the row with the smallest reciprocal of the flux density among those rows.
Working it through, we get 5487.78 angstrom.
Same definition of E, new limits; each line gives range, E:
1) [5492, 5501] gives 5492.84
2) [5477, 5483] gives 5482.73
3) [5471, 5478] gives 5471.38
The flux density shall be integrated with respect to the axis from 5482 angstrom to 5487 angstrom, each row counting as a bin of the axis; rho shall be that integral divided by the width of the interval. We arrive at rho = 0.68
